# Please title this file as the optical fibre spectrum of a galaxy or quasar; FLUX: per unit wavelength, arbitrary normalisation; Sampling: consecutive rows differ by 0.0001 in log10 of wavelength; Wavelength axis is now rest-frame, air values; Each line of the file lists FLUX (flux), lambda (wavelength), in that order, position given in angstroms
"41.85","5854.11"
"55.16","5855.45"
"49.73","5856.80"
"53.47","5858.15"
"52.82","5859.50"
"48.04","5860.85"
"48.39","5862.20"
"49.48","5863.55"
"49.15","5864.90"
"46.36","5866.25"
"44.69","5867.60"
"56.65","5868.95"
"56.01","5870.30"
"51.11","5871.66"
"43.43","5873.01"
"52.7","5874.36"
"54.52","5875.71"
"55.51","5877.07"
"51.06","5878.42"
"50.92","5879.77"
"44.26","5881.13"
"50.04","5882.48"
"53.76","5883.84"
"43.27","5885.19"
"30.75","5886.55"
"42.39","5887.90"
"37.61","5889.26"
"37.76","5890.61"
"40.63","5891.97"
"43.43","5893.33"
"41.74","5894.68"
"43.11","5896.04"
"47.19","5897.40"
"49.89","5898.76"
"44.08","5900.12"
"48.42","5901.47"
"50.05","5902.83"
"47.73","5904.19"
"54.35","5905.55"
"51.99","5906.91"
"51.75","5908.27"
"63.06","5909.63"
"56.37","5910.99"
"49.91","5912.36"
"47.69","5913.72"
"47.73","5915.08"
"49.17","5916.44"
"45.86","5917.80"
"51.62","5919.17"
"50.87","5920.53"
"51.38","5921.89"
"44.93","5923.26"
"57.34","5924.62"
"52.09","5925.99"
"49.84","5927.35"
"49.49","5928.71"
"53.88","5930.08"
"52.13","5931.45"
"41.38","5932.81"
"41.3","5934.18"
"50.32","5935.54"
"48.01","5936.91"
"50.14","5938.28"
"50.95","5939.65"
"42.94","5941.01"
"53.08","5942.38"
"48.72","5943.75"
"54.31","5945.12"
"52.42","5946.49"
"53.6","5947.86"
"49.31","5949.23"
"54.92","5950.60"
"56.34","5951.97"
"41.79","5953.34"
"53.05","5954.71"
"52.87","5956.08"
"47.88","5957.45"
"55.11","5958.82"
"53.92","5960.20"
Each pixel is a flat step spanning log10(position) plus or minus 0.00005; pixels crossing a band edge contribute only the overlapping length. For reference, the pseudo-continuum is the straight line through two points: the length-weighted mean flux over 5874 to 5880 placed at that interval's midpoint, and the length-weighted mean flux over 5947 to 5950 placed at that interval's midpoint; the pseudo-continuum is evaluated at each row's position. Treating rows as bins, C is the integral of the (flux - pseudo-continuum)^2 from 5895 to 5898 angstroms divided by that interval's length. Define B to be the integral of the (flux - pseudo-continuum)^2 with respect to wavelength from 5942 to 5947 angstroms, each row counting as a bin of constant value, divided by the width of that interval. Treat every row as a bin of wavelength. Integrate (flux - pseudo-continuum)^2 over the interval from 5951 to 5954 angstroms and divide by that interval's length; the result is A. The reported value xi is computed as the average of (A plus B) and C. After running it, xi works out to 64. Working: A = 54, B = 5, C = 69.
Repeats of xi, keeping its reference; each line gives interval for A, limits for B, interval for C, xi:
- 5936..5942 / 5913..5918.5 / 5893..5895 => 75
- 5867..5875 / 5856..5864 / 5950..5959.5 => 35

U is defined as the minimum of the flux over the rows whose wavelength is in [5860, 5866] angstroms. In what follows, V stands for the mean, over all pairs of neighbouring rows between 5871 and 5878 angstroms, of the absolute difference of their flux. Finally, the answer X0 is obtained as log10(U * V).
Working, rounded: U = 48.04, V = 4.9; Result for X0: 2.38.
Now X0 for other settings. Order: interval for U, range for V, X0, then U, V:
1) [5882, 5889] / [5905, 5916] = 2.11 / 30.75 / 4.2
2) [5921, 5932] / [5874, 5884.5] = 2.18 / 44.93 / 3.4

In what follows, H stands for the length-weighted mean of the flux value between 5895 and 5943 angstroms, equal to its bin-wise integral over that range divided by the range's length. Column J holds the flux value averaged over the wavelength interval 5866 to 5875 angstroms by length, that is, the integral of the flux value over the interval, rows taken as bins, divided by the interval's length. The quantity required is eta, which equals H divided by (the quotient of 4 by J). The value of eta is 624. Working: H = 49.6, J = 50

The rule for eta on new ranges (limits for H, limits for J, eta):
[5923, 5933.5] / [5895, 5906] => 601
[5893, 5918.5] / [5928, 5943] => 597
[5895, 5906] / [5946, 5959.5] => 618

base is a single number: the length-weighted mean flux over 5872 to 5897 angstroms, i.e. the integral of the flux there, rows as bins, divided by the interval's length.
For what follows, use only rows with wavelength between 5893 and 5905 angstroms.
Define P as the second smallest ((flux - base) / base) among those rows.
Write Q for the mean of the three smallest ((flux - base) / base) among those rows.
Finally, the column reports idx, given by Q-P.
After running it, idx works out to -0.008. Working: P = -0.05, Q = -0.06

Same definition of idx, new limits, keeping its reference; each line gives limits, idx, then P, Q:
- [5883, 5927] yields -0.049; -0.17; -0.22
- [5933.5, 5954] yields 0.005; -0.08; -0.08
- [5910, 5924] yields 0.007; 0.01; 0.01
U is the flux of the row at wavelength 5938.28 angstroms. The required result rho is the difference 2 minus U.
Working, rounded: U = 50.14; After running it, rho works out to -48.1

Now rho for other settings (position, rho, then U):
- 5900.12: -42.1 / 44.08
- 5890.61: -35.8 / 37.76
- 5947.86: -51.6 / 53.6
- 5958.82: -53.1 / 55.11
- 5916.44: -47.2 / 49.17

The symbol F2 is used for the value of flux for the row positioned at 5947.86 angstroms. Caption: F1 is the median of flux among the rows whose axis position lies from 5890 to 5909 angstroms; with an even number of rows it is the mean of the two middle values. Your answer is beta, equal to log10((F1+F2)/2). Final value 1.704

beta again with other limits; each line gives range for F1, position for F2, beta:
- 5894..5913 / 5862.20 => 1.691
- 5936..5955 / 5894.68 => 1.669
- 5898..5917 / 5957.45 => 1.689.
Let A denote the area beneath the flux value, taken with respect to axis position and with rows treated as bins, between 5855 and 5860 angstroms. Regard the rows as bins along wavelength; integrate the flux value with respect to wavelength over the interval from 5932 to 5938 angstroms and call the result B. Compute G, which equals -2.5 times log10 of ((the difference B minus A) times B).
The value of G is -8.7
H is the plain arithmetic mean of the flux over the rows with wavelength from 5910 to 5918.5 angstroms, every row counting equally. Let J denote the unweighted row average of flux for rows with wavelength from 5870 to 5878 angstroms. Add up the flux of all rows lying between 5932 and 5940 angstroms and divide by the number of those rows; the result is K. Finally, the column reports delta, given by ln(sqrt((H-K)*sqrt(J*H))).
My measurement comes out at 2.4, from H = 49.5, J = 52.2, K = 47.0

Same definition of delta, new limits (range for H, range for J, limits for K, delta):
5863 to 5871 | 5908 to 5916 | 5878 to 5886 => 2.2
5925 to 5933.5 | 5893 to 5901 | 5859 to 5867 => 1.8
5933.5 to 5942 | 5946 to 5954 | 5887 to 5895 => 2.9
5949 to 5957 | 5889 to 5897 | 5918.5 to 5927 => -0.5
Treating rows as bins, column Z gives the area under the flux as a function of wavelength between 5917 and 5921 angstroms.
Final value 197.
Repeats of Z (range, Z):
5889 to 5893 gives 157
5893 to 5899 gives 269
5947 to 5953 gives 317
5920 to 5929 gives 458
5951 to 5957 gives 307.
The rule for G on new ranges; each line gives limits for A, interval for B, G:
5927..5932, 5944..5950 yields -10.6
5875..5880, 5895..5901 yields -8.5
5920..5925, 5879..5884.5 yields -9.3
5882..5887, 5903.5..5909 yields -10.6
